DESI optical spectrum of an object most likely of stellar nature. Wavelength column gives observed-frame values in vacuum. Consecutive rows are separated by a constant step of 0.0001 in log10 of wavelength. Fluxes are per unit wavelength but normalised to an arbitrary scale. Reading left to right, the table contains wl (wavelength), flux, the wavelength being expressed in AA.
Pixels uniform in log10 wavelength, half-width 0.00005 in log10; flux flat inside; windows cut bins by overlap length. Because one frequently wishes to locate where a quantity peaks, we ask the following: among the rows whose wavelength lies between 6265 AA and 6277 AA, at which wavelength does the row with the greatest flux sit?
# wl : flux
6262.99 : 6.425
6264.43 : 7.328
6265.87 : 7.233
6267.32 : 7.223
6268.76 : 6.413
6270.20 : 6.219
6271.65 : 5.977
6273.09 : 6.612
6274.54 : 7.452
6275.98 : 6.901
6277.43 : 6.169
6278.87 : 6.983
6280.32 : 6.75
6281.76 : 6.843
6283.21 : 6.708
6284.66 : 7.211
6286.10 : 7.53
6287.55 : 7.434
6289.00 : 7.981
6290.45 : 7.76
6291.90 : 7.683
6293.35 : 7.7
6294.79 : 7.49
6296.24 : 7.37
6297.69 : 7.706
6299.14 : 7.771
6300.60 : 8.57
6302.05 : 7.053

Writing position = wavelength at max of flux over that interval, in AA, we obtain 6274.54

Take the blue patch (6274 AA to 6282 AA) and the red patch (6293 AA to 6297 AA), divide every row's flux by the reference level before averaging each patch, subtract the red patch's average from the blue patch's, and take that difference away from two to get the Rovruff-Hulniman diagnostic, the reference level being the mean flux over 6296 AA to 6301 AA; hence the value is 2.09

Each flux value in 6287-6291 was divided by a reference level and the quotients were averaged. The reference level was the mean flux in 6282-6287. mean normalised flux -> 1.08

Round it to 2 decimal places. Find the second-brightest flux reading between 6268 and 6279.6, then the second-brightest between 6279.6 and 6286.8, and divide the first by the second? 0.97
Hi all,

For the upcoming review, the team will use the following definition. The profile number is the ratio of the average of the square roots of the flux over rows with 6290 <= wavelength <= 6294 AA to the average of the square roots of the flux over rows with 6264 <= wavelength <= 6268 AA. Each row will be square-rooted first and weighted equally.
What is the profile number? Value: 1.031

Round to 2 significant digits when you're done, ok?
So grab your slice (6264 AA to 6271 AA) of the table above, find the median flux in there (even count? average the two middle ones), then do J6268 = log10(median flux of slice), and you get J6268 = 0.86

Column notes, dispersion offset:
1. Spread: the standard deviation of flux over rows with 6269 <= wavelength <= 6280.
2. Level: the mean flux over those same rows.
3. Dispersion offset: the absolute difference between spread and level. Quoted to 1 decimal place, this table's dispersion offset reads 6.1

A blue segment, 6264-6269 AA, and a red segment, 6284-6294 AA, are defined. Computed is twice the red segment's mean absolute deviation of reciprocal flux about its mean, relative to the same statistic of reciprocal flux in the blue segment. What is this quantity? 0.97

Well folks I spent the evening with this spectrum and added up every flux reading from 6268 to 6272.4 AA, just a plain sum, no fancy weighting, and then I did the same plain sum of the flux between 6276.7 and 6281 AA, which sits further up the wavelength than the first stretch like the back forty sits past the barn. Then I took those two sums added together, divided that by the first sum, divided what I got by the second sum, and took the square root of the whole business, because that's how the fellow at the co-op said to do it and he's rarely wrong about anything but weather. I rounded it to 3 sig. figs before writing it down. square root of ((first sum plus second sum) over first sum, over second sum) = 0.322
